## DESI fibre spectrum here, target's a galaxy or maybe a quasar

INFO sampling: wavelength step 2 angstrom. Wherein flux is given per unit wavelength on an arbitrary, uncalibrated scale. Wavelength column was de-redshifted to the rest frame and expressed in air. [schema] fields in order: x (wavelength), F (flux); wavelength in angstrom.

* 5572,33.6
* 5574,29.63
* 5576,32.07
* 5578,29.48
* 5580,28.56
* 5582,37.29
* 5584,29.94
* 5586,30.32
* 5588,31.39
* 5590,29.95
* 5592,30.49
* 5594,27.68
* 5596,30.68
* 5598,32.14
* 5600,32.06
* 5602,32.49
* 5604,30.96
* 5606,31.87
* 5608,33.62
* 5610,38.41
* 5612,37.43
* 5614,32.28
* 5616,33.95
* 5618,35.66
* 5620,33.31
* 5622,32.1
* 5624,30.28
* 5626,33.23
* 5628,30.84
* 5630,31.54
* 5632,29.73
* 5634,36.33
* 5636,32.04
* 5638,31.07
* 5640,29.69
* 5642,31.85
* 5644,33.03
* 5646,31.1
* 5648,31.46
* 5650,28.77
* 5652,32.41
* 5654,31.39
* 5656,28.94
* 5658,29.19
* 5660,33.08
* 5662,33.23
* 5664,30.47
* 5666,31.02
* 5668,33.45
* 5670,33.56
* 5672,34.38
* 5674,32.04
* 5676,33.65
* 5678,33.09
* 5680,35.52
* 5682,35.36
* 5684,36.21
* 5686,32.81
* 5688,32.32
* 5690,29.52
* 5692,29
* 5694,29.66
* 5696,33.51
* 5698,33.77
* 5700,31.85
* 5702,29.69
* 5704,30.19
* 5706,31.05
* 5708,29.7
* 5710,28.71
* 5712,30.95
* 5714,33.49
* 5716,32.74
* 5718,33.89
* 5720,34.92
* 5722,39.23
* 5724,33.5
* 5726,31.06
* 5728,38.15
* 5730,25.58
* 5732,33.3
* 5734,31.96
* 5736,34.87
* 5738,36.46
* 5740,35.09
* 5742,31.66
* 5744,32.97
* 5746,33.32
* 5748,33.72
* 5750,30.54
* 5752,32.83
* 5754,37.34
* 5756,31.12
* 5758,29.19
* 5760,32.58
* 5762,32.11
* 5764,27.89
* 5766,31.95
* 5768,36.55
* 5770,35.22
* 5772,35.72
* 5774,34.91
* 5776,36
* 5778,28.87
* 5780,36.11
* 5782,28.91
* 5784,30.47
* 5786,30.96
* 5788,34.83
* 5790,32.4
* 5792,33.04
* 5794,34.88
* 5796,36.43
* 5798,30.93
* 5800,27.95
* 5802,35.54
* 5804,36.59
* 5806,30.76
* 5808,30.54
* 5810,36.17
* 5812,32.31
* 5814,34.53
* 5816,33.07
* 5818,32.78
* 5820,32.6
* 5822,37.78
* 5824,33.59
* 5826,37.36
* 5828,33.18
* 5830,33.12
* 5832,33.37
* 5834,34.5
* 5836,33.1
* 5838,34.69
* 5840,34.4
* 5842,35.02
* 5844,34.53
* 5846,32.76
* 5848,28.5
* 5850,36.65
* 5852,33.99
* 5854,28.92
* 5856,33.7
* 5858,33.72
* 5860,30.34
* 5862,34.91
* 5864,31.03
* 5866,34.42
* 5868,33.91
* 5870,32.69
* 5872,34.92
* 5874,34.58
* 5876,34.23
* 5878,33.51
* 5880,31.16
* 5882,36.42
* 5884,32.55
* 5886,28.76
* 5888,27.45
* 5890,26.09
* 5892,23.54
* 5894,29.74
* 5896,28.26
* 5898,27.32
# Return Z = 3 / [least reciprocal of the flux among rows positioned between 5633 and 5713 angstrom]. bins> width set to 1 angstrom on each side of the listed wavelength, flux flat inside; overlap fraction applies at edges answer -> 109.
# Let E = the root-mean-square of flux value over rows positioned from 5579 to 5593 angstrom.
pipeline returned 31.2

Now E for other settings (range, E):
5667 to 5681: 33.7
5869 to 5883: 34.0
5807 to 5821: 33.2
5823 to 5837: 34.1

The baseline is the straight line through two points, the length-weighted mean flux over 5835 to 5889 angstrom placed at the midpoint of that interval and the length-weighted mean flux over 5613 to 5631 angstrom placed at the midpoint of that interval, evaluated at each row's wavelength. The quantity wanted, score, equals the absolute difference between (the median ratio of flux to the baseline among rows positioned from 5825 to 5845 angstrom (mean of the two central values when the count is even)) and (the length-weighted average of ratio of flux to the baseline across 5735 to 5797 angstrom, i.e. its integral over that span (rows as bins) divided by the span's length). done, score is 0.034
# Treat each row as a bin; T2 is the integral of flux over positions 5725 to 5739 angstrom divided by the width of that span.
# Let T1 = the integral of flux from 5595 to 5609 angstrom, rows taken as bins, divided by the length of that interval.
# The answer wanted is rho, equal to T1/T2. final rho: 0.97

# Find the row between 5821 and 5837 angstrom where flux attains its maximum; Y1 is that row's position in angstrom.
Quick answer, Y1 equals 5822 angstrom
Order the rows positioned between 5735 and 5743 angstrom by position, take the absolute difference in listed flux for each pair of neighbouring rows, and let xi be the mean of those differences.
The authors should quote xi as 2.1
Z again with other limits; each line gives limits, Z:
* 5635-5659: 99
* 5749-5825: 113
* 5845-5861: 110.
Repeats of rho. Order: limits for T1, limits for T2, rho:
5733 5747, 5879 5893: 1.15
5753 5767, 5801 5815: 0.94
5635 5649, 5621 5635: 0.98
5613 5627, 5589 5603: 1.07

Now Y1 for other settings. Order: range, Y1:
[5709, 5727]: 5722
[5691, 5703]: 5698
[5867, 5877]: 5872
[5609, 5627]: 5610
